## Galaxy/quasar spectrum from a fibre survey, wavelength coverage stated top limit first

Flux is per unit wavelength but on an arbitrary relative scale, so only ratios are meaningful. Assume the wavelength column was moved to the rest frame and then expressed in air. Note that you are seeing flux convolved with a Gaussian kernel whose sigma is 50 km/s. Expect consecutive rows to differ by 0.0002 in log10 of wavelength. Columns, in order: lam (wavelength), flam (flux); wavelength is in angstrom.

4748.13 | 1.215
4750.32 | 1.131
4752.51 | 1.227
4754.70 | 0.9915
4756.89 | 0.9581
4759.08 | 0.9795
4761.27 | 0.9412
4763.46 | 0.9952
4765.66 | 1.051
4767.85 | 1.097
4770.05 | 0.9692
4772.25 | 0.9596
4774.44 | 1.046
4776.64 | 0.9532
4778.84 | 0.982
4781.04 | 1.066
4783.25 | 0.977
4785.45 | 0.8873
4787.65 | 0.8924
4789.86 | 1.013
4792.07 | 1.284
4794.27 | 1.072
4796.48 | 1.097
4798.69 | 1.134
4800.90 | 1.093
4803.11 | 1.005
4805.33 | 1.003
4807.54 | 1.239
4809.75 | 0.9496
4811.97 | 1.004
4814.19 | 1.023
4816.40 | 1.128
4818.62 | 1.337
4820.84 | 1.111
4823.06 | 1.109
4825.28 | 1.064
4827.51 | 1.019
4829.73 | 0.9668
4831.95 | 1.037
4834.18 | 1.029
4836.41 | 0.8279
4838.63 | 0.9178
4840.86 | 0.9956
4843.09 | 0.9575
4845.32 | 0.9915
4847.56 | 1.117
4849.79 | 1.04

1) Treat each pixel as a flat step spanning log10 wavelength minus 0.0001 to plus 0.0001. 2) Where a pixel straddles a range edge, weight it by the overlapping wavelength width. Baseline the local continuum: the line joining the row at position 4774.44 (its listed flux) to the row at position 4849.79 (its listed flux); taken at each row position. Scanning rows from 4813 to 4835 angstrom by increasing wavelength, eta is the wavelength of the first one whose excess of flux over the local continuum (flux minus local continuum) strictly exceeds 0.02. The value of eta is 4816.40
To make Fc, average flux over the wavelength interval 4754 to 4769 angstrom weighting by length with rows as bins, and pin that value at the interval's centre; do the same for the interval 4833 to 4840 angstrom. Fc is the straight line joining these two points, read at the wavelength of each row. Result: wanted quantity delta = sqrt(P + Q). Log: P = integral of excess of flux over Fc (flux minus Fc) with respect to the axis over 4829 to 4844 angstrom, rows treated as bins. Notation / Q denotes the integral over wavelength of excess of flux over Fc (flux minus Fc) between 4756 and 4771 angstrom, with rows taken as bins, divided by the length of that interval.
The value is 0.71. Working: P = 0.5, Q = -0.001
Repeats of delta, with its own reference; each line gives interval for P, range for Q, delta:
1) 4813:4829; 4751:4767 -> 1.63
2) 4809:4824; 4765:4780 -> 1.50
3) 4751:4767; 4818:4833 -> 0.68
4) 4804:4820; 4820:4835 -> 1.55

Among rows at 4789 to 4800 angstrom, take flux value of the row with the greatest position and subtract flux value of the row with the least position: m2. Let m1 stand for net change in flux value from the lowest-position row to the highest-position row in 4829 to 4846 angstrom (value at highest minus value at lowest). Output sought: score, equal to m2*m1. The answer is 0.0030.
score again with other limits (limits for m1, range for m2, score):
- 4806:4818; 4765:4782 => -0.0017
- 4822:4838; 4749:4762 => 0.0534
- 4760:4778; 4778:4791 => 0.0004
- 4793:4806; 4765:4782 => -0.0010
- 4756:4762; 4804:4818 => -0.0021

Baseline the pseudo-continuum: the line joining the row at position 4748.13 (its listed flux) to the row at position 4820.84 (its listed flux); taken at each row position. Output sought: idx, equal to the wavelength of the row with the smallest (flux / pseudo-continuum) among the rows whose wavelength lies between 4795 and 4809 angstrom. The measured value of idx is 4803.11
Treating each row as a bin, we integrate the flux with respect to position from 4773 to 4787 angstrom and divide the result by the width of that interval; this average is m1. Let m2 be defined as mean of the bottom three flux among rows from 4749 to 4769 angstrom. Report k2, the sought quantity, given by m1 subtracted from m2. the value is -0.02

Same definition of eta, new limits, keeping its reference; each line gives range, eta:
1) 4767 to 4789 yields 4767.85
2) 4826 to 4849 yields 4847.56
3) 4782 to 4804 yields 4792.07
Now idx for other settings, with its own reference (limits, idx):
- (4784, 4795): 4785.45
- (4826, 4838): 4836.41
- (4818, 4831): 4829.73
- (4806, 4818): 4809.75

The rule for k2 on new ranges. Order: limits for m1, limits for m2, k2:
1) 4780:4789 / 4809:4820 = 0.04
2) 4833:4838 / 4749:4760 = 0.05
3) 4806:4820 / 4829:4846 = -0.21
